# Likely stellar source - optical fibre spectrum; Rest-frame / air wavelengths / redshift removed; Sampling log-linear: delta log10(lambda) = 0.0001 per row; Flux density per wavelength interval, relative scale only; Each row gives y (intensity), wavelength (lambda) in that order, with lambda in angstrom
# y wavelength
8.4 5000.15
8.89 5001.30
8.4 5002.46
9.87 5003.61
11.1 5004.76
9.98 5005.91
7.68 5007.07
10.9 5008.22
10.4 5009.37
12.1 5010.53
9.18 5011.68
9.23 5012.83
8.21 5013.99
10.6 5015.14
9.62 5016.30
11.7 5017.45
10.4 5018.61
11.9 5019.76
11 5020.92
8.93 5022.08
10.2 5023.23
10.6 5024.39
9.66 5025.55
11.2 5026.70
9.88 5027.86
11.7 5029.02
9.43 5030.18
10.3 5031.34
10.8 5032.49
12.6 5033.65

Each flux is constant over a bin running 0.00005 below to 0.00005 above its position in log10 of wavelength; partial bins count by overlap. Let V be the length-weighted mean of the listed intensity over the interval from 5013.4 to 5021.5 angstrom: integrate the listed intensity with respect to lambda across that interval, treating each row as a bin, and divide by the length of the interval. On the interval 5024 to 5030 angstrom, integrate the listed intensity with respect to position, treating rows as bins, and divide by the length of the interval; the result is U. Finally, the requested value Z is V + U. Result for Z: 21.0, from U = 10.5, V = 10.5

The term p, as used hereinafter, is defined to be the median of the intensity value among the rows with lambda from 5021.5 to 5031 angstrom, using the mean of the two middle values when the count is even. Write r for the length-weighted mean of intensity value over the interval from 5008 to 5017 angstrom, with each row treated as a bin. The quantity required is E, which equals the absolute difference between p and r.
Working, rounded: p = 10.0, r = 10.0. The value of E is 0.0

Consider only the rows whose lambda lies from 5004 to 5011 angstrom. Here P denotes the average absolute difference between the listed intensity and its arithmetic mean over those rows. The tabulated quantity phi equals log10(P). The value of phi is 0.01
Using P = 1.02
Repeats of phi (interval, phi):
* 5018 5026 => -0.17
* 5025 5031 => -0.07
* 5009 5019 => -0.01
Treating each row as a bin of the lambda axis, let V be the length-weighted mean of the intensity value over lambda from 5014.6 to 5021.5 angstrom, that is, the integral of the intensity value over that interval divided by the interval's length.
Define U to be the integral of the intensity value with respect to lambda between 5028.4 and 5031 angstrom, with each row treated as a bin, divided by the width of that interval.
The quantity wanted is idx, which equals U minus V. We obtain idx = -0.4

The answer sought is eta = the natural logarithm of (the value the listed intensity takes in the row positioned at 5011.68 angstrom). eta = 2.22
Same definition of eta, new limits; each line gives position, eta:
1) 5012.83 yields 2.22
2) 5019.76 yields 2.48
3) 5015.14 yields 2.36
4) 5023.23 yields 2.32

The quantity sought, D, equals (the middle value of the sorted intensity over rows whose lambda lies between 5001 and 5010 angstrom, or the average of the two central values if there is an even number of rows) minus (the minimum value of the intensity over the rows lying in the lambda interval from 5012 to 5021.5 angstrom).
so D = 1.7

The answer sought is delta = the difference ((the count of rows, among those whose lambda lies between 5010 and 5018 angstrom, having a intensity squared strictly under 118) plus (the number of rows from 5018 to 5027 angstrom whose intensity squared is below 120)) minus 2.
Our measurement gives 8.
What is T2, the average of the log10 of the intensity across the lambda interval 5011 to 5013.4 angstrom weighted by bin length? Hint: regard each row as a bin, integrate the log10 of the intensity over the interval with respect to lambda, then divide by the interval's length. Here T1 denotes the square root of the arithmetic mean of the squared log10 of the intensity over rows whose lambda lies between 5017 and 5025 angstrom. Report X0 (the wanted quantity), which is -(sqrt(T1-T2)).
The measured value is -0.234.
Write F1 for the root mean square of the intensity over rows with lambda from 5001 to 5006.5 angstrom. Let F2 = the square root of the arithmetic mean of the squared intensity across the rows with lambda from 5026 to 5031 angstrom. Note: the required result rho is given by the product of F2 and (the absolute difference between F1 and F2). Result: 9.5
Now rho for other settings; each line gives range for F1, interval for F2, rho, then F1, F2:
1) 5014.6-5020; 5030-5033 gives 7.0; 10.9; 10.19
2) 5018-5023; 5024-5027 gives 1.1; 10.6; 10.51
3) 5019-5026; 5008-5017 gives 3.3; 10.4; 10.09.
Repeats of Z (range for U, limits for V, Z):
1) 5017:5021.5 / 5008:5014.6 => 21.2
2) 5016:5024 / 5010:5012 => 21.4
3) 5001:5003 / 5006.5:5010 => 18.3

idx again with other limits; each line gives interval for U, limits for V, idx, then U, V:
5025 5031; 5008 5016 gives 0.3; 10.37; 10.0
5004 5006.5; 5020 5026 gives 0.3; 10.47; 10.2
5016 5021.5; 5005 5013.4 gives 1.0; 10.99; 10.0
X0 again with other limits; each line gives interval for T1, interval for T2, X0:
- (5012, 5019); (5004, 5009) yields -0.055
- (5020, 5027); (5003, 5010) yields -0.119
